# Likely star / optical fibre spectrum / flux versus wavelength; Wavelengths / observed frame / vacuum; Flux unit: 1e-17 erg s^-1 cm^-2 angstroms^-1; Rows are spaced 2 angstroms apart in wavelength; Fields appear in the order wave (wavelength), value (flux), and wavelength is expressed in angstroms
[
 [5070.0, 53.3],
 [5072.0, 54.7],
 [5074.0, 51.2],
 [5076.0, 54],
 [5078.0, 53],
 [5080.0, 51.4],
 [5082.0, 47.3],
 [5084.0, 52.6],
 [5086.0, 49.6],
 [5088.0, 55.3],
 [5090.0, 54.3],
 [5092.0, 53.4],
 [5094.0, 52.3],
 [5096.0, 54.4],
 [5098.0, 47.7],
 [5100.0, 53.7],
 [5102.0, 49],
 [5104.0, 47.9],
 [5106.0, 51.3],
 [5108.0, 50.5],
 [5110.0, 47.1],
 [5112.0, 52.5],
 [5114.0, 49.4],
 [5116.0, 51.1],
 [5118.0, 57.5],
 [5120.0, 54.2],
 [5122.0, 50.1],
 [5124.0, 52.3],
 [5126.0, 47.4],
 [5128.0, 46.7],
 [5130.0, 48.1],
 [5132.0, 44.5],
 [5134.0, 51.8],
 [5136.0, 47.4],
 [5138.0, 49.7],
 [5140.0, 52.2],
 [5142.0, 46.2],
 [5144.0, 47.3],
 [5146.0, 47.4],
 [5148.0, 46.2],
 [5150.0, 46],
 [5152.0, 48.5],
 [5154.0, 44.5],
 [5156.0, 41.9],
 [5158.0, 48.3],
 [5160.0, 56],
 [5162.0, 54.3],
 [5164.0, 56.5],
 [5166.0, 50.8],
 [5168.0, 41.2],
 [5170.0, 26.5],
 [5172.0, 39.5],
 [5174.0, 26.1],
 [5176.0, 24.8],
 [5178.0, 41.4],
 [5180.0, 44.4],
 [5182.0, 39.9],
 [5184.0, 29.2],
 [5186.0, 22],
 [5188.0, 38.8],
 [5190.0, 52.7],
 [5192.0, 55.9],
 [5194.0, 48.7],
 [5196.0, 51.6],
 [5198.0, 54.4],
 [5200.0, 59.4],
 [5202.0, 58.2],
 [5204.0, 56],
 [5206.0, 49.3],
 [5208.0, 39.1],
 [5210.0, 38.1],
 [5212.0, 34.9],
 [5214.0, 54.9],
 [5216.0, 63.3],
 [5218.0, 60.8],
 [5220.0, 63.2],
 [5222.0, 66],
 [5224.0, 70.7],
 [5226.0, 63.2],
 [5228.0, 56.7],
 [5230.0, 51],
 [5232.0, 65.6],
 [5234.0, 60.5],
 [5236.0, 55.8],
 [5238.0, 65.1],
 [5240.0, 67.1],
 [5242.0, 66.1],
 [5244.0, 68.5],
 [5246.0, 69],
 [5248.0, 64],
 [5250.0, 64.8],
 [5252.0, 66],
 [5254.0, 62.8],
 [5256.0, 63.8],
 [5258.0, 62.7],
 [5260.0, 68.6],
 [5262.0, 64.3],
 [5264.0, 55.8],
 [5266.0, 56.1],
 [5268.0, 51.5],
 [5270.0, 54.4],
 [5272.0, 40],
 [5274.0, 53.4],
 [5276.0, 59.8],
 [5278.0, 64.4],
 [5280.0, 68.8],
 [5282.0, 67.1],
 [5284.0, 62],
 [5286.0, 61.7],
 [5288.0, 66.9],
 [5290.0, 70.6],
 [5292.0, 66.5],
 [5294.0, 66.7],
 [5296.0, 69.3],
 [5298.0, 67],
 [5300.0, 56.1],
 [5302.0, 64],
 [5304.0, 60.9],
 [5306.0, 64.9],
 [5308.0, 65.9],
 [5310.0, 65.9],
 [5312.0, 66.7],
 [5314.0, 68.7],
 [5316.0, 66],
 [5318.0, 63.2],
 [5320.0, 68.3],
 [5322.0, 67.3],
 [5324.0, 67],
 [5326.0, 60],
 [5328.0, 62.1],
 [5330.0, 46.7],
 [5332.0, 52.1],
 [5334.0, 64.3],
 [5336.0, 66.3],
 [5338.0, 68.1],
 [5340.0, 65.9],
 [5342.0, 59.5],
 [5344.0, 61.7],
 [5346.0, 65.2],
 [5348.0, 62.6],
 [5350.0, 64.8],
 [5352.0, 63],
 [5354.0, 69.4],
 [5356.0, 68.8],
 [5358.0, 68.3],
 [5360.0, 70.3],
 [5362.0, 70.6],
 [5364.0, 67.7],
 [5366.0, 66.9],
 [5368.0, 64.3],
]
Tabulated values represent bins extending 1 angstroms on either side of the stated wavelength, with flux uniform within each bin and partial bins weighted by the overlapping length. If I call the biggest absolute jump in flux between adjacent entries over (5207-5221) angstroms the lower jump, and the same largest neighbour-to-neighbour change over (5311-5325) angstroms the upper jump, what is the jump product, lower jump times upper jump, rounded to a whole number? 102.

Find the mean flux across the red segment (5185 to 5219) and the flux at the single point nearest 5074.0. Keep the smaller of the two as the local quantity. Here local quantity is 49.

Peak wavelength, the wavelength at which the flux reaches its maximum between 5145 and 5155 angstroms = 5152.0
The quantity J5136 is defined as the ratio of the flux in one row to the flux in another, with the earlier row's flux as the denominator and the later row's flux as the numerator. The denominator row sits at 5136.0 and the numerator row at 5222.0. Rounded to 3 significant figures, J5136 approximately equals 1.39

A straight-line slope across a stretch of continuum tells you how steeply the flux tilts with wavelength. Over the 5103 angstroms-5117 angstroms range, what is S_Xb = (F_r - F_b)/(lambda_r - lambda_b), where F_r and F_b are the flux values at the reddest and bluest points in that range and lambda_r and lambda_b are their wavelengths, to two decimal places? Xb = 0.27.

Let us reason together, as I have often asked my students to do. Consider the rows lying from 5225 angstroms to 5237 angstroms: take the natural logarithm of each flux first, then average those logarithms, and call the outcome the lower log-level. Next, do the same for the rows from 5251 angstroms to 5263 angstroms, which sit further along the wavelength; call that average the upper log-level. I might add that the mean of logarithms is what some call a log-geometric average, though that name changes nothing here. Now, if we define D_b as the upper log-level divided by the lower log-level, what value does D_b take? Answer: 1.02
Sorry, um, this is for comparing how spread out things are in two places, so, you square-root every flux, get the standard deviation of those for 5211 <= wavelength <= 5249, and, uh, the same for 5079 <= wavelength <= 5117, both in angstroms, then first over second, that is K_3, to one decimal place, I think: 3.2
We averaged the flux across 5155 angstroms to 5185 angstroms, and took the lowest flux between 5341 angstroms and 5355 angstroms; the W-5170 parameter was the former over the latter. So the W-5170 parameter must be 0.70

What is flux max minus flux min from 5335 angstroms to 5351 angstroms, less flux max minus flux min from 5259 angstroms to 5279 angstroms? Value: -20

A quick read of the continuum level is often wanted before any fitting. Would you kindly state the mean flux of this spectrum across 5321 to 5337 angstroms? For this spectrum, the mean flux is 61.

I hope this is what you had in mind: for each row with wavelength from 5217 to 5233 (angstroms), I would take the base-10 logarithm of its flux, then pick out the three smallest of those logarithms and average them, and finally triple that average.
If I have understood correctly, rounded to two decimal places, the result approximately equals 5.25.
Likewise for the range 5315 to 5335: 5.16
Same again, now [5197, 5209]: 5.02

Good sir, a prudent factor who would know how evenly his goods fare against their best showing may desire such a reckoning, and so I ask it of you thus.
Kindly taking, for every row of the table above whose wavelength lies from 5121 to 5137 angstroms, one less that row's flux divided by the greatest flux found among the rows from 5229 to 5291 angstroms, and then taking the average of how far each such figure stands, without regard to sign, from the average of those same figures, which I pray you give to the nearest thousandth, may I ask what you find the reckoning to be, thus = 0.030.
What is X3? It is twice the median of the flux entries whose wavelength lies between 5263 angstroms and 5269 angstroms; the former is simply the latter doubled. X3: 112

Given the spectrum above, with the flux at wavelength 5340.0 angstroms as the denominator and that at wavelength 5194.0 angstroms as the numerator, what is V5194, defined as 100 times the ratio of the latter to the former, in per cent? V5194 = 74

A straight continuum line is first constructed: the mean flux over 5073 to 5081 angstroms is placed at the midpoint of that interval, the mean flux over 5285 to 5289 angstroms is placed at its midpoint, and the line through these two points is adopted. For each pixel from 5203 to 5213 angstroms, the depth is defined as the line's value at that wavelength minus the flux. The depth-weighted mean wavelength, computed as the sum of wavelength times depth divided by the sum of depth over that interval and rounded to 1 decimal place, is 5209.3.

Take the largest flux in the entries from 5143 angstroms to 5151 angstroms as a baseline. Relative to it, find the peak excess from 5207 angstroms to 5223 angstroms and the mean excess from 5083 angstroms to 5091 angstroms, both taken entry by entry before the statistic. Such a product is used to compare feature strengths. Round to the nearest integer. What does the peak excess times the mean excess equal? 103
